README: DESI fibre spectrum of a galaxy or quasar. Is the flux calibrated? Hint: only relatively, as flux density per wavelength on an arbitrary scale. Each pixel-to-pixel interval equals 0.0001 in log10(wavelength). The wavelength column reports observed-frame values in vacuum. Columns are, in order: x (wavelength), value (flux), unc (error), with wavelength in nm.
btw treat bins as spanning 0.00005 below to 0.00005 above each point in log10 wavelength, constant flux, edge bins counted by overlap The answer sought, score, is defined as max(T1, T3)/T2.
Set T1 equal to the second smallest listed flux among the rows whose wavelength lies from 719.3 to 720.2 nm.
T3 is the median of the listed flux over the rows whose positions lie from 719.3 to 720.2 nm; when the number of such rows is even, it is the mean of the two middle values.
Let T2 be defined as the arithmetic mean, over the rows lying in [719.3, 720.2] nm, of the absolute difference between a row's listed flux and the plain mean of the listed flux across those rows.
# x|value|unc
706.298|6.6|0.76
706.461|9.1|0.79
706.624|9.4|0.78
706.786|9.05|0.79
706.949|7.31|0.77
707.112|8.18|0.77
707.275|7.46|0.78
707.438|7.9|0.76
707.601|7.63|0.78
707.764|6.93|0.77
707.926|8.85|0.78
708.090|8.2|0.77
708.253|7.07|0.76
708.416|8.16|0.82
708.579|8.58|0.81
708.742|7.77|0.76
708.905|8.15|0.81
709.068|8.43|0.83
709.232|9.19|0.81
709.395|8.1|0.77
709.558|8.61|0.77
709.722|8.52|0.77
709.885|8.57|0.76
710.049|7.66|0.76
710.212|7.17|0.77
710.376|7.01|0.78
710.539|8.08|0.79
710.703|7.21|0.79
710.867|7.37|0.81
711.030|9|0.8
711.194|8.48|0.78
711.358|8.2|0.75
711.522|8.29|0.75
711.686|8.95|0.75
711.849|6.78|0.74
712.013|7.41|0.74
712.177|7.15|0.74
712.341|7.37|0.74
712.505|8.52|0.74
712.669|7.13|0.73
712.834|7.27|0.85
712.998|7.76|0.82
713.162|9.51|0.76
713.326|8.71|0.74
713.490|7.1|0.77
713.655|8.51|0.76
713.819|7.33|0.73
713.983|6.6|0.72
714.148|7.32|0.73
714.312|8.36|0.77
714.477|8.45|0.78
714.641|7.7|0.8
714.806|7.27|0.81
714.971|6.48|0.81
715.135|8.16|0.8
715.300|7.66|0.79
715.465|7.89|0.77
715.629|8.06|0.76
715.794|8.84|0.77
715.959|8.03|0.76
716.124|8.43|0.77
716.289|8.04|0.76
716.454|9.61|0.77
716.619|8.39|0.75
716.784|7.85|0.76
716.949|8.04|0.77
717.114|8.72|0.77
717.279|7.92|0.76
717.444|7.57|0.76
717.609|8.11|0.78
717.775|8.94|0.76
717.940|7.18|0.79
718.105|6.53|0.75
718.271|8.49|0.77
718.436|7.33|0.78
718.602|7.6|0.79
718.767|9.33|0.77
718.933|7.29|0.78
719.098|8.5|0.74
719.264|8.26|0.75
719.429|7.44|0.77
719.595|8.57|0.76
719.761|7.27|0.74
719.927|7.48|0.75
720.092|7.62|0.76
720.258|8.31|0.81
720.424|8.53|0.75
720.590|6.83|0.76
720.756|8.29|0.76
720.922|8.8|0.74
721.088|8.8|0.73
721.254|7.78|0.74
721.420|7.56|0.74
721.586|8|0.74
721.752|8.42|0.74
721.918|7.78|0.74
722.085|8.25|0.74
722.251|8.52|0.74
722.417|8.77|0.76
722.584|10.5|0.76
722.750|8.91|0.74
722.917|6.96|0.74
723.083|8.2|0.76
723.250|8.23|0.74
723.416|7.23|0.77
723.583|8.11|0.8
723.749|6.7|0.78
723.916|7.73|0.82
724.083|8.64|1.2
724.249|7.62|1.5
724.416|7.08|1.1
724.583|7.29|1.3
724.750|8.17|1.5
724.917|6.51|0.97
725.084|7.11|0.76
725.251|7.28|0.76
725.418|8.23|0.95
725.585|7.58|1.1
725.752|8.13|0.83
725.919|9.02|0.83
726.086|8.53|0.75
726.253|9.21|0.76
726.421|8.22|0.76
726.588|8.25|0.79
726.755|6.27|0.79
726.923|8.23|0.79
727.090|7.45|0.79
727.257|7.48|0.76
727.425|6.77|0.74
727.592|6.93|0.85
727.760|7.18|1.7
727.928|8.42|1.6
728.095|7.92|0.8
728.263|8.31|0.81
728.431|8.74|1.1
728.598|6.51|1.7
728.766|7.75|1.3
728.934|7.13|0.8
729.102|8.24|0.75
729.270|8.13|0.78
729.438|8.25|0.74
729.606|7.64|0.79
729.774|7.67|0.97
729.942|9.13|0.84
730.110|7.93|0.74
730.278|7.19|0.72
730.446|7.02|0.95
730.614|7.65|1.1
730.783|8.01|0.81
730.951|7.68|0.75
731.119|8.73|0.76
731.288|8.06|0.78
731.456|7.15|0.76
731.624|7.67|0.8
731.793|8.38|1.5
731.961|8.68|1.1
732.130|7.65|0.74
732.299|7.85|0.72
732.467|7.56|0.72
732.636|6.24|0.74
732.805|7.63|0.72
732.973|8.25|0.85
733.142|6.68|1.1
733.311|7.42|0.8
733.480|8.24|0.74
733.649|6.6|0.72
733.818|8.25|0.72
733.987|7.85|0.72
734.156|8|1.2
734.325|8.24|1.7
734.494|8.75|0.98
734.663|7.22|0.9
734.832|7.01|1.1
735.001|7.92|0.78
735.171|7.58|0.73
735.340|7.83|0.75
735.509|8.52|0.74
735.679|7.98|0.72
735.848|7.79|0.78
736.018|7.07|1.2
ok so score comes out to 21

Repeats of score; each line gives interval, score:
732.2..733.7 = 13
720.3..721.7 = 15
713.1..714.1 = 8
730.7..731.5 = 20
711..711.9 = 16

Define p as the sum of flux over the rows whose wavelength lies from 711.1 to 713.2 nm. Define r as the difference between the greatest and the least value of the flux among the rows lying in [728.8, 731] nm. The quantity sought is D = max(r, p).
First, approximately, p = 103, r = 2.1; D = 103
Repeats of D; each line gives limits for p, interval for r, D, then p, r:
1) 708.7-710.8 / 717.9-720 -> 104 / 104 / 2.8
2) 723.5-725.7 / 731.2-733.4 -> 98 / 98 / 2.4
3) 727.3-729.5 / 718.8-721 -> 100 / 100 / 2.0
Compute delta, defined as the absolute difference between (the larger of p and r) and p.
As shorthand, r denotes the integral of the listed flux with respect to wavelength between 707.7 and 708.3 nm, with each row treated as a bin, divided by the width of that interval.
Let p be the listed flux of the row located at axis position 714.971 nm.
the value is 1.3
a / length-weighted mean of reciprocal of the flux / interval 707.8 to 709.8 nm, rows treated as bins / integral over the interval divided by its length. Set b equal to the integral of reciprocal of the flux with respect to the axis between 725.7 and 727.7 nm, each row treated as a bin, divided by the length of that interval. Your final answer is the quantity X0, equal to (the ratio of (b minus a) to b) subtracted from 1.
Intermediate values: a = 0.121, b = 0.129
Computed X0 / 0.94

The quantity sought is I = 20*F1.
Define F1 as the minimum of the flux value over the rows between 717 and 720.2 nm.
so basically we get 131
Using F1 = 6.53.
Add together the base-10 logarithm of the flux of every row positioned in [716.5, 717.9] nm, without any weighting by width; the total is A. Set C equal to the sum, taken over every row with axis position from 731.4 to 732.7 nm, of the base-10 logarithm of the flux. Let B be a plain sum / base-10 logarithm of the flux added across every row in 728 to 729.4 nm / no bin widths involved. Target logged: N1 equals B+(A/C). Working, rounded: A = 7.30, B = 7.14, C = 7.05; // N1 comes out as 8.18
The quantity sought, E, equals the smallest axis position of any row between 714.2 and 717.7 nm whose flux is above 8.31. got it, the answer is 714.312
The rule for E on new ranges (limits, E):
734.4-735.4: 734.494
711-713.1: 711.030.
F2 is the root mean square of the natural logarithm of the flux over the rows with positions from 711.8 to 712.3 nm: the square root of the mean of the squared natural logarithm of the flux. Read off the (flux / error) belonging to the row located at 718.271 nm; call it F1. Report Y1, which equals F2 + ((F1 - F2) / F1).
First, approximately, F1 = 11.0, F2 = 1.96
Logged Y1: 2.78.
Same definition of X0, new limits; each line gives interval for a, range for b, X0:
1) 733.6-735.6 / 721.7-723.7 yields 1.05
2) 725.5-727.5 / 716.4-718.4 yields 1.02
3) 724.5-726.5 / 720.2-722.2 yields 1.03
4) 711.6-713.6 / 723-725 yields 0.98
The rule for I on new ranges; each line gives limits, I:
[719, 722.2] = 137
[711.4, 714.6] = 132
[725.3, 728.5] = 125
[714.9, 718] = 130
